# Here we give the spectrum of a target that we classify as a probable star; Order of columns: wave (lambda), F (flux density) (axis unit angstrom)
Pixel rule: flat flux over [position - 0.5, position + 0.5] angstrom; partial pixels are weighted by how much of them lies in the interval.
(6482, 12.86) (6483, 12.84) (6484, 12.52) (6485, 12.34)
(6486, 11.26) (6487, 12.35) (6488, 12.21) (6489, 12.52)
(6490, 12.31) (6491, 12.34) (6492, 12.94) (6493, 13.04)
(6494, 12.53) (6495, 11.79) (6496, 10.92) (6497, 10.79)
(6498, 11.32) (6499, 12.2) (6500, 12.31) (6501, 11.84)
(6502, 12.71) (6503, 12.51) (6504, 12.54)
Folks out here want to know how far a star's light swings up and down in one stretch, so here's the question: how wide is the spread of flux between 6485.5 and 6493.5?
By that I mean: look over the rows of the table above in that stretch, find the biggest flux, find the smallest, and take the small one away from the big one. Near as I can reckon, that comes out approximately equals 1.78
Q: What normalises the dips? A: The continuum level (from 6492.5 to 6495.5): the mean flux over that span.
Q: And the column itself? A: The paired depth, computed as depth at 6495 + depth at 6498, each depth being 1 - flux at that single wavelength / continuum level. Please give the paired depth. 0.14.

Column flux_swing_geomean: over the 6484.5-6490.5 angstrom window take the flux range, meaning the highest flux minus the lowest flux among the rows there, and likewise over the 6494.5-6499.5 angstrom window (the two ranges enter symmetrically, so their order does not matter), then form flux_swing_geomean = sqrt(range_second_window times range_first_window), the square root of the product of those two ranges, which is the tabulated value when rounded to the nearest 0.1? 1.3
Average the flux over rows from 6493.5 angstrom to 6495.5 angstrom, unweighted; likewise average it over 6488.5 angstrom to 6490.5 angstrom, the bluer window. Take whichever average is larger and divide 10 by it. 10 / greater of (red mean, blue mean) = 0.805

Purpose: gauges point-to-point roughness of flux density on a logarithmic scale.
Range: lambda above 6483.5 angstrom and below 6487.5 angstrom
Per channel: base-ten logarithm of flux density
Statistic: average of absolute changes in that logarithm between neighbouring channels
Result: 0.0287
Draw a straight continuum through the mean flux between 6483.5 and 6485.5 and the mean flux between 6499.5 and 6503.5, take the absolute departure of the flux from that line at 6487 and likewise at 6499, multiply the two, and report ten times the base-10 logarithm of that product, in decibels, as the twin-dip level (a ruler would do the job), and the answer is -20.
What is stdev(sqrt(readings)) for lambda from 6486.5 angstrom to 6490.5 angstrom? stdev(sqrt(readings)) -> 0.02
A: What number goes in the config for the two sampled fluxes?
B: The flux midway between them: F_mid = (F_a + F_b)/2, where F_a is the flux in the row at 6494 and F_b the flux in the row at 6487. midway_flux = 12.4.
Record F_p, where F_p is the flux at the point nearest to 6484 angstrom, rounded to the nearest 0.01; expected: 12.52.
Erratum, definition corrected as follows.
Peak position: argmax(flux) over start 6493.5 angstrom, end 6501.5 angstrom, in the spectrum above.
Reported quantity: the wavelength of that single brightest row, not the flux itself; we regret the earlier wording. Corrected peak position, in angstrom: 6494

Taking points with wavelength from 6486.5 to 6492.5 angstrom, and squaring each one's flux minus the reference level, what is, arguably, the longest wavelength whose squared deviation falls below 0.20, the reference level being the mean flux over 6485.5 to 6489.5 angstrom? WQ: 6491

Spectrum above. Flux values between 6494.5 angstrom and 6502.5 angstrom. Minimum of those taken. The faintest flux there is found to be 10.79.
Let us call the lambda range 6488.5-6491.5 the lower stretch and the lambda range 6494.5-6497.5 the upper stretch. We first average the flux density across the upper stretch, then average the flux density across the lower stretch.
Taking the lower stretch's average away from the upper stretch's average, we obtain -1.2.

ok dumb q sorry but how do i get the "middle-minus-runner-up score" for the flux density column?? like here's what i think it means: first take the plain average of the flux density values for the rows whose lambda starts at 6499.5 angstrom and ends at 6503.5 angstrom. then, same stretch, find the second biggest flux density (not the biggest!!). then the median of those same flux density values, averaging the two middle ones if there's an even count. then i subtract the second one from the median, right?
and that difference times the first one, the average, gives -1.23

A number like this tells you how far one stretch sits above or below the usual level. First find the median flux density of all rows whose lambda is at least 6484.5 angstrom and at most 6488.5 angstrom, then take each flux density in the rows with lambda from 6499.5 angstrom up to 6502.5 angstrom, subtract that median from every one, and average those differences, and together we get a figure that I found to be 0.01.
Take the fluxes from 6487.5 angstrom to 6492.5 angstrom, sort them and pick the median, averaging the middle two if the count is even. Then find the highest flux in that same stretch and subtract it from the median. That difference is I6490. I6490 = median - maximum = -0.6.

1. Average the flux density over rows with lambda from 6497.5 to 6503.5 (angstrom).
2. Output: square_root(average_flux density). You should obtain 3.49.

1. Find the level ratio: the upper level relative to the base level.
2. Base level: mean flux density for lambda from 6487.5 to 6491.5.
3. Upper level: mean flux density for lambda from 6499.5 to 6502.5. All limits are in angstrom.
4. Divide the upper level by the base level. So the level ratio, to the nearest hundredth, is 1.00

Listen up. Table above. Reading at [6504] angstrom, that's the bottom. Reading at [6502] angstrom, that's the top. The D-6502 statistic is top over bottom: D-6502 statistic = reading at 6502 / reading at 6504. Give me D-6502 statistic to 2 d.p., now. 1.01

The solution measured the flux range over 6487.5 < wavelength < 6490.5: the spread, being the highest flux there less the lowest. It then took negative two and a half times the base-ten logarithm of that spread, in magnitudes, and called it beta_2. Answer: 1.3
